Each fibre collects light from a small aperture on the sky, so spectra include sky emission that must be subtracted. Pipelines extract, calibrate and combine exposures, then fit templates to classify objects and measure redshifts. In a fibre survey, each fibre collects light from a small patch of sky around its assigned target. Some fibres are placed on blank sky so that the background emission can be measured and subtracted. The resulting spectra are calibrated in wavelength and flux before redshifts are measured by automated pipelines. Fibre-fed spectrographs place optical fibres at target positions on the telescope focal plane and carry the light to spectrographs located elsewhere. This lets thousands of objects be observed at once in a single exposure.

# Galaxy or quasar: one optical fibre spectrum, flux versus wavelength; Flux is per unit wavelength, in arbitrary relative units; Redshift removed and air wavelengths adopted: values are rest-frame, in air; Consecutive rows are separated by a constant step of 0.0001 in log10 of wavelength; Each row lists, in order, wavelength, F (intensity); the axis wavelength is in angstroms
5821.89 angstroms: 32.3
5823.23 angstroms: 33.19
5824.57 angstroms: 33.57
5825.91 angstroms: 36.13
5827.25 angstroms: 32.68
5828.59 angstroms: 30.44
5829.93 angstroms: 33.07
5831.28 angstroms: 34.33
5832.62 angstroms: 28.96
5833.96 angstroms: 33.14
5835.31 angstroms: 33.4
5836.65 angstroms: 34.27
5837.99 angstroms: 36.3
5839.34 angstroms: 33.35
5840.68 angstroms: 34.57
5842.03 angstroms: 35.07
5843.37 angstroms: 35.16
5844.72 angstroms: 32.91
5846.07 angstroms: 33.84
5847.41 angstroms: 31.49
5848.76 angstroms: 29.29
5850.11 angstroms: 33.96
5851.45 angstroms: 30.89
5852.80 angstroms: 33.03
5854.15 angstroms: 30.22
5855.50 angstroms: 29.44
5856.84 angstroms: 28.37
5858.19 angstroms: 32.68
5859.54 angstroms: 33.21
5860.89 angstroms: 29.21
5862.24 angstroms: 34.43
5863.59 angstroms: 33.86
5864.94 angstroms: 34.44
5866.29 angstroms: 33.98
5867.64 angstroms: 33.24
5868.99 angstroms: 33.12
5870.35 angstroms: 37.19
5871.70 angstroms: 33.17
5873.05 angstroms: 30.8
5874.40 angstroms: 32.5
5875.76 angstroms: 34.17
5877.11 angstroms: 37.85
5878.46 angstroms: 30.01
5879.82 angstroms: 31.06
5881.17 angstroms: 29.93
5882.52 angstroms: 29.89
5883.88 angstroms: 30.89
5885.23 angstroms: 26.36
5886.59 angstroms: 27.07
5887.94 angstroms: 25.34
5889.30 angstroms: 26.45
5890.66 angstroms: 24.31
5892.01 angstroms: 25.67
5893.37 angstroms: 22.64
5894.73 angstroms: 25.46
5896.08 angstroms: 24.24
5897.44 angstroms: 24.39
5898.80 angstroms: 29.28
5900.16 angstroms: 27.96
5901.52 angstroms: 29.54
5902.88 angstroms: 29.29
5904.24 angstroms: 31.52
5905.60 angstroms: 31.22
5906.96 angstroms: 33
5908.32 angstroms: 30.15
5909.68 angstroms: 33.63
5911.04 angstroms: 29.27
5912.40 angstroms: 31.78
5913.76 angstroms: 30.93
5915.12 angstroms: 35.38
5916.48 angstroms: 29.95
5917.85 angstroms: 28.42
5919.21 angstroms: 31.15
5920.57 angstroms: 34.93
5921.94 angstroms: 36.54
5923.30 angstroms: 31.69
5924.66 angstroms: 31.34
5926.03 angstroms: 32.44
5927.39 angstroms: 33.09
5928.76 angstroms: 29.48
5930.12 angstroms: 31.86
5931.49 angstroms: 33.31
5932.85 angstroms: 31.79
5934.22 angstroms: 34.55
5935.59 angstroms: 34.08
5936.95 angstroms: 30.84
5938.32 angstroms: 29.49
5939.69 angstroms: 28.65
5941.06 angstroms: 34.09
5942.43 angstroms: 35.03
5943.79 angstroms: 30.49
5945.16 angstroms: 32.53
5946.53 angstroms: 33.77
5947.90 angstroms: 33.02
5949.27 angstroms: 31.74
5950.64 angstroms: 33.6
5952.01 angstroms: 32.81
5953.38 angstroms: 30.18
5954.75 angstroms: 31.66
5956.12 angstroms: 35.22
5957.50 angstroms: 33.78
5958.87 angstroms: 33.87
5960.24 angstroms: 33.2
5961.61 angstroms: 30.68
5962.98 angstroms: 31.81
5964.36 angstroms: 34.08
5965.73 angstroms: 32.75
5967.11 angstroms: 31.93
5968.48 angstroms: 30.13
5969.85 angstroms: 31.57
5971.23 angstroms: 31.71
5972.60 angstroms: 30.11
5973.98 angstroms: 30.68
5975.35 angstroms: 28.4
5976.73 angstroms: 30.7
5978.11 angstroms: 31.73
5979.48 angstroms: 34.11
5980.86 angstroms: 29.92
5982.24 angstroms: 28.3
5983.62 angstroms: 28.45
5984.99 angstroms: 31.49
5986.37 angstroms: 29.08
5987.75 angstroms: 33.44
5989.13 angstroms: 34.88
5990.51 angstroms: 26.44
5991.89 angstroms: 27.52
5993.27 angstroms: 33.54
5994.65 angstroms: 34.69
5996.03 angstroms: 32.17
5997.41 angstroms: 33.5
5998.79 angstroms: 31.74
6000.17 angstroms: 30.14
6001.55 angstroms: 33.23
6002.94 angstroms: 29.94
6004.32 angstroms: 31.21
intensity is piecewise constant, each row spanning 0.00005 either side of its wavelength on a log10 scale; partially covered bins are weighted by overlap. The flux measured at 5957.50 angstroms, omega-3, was 33.78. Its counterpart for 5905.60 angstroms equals 31.22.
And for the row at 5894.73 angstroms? 25.46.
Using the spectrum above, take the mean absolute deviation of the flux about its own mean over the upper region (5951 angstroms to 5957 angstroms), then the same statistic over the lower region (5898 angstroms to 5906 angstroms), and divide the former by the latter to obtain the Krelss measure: 1.5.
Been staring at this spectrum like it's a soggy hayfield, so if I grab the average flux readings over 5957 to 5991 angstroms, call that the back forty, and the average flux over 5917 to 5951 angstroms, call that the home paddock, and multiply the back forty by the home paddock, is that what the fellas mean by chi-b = 1012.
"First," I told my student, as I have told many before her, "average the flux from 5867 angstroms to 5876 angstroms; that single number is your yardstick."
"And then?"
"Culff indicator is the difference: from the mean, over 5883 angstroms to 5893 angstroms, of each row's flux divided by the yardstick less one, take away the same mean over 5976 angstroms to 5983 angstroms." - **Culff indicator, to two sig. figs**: -0.13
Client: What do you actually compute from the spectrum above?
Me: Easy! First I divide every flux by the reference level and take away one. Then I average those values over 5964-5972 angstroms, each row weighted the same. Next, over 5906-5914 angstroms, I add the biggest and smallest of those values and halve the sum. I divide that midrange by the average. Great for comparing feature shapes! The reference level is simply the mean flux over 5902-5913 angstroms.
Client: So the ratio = 0.3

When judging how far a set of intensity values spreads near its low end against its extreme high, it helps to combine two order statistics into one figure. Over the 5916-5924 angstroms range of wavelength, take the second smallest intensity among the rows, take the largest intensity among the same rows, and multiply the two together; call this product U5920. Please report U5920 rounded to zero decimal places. 1094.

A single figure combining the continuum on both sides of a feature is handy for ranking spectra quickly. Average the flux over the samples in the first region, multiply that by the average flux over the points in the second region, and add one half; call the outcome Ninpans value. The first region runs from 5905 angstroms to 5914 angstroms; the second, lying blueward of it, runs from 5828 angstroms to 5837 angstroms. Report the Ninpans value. 1022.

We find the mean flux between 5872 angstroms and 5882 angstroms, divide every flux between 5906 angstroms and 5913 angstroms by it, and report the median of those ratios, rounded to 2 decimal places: 0.98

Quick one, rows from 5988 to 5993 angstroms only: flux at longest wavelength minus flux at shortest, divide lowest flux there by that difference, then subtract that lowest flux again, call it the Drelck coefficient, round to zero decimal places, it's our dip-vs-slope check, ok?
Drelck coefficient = -30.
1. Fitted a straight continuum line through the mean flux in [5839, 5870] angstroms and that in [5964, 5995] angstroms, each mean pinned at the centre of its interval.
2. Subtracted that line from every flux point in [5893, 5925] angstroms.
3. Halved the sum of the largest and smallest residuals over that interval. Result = -2.4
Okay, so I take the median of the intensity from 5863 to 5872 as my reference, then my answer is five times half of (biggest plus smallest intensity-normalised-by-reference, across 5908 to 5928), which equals 4.796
